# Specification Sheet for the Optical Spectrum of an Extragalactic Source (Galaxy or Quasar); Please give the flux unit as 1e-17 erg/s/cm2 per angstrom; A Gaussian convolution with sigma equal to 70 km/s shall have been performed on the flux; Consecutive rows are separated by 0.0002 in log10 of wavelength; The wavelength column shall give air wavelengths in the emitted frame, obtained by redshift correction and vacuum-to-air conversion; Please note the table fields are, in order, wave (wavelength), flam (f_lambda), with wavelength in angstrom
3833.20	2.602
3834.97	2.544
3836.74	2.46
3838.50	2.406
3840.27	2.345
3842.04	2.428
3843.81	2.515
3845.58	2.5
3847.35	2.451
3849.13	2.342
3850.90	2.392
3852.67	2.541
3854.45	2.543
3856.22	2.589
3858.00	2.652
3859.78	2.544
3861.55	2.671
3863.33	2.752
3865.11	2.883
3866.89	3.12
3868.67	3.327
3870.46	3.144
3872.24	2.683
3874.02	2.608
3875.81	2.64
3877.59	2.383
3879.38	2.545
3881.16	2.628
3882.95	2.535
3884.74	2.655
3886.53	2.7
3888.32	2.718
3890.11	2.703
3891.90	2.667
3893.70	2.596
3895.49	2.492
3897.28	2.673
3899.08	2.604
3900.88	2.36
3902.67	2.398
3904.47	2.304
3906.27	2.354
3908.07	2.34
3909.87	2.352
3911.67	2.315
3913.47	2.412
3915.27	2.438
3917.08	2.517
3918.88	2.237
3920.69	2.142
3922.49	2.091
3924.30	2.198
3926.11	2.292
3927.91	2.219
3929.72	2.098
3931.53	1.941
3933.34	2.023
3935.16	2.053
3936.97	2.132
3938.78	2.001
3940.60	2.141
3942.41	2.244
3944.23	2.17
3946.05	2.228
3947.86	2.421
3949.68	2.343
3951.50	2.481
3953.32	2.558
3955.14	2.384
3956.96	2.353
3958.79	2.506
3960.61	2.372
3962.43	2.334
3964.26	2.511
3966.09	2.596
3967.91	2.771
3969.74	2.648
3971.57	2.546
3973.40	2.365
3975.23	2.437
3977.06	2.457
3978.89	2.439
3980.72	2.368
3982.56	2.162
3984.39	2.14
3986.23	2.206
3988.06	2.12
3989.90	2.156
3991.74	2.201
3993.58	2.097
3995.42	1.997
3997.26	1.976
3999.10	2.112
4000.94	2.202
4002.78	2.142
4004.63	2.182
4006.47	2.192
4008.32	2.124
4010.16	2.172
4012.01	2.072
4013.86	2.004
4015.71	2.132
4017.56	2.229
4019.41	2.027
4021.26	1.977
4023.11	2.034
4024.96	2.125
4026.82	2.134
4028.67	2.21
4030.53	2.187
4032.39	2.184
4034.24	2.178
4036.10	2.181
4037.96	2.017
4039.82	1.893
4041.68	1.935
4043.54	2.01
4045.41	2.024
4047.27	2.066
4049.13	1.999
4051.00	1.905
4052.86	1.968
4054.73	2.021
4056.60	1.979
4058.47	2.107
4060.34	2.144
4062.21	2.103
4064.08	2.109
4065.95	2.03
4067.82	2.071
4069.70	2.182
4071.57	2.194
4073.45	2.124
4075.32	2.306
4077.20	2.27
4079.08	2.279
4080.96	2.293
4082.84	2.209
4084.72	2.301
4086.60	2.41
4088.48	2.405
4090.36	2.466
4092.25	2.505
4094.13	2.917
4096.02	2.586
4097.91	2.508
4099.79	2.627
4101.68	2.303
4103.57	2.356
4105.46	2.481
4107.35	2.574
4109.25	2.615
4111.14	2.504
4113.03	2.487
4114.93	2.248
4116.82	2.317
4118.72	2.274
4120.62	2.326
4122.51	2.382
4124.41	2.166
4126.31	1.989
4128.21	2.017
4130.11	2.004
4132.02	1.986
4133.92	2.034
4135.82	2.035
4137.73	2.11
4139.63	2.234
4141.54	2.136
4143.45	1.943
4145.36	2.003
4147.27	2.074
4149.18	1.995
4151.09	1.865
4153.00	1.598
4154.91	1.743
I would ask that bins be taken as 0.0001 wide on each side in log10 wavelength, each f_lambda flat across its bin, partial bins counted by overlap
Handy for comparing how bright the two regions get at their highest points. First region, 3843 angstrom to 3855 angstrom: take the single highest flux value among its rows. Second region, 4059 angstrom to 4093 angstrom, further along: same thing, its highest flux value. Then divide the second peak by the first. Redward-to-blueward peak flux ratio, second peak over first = 0.99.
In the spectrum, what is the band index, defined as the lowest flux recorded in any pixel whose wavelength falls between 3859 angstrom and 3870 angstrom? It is 2.544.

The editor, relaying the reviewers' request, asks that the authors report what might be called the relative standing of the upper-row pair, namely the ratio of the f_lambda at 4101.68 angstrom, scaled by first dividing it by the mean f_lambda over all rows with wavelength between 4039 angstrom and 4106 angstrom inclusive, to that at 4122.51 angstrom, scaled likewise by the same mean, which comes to 0.97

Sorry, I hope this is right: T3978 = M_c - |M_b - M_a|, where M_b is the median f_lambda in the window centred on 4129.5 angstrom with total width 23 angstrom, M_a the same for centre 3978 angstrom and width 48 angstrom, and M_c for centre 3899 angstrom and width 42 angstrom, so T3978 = 2.23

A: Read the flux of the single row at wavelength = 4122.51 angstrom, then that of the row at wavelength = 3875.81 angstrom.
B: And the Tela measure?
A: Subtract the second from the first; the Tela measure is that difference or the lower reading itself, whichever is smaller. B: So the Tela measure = -0.26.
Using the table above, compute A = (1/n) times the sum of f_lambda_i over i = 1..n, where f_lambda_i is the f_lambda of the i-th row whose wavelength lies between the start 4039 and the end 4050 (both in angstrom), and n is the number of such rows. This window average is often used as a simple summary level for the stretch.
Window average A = 1.99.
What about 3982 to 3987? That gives 2.17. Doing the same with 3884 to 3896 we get 2.65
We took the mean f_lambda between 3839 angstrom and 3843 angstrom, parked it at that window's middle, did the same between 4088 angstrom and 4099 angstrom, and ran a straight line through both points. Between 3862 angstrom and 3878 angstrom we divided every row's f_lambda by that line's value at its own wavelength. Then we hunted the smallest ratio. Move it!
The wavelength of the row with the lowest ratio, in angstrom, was 3877.59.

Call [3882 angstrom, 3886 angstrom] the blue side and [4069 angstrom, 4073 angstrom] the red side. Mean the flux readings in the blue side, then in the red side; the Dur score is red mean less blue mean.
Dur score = -0.4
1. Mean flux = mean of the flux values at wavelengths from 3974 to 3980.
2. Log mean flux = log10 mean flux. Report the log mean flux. 0.39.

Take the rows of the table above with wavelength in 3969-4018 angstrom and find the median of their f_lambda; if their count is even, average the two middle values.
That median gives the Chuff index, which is 2.17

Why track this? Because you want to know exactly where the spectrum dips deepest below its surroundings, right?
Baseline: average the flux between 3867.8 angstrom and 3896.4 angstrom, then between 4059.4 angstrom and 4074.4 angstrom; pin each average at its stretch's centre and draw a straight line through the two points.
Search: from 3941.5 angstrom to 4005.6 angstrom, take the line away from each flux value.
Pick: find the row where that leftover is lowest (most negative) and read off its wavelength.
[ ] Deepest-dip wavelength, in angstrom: 3997.26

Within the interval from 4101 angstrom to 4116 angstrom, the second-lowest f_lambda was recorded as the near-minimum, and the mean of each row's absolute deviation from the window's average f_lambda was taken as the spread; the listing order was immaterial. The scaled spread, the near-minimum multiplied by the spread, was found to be 0.25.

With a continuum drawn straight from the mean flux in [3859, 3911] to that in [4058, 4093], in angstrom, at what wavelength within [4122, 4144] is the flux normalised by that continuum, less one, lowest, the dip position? 4143.45 angstrom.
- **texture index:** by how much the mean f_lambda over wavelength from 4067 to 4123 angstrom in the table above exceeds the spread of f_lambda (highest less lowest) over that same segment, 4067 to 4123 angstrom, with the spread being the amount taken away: 1.5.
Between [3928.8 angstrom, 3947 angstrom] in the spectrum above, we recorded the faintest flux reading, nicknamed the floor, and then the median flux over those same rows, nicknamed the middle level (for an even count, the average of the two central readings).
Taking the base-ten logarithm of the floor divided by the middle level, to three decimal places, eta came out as -0.037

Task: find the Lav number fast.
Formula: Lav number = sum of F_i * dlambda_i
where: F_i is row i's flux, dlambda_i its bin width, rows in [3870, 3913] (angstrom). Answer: 110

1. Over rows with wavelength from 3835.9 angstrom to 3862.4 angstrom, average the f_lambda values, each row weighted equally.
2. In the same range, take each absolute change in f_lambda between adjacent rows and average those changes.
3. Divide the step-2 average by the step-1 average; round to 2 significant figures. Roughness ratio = 0.029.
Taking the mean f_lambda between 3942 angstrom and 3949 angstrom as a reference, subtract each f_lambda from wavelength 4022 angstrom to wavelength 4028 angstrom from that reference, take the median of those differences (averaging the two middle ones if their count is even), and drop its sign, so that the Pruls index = 0.14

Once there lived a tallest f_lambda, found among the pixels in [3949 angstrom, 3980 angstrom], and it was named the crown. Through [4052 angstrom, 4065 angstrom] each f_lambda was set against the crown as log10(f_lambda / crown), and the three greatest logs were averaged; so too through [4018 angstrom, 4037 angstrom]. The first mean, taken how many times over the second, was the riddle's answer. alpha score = 1.1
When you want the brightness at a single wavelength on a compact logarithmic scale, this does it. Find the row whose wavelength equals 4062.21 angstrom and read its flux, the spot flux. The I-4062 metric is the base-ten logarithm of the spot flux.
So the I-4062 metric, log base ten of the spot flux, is 0.323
